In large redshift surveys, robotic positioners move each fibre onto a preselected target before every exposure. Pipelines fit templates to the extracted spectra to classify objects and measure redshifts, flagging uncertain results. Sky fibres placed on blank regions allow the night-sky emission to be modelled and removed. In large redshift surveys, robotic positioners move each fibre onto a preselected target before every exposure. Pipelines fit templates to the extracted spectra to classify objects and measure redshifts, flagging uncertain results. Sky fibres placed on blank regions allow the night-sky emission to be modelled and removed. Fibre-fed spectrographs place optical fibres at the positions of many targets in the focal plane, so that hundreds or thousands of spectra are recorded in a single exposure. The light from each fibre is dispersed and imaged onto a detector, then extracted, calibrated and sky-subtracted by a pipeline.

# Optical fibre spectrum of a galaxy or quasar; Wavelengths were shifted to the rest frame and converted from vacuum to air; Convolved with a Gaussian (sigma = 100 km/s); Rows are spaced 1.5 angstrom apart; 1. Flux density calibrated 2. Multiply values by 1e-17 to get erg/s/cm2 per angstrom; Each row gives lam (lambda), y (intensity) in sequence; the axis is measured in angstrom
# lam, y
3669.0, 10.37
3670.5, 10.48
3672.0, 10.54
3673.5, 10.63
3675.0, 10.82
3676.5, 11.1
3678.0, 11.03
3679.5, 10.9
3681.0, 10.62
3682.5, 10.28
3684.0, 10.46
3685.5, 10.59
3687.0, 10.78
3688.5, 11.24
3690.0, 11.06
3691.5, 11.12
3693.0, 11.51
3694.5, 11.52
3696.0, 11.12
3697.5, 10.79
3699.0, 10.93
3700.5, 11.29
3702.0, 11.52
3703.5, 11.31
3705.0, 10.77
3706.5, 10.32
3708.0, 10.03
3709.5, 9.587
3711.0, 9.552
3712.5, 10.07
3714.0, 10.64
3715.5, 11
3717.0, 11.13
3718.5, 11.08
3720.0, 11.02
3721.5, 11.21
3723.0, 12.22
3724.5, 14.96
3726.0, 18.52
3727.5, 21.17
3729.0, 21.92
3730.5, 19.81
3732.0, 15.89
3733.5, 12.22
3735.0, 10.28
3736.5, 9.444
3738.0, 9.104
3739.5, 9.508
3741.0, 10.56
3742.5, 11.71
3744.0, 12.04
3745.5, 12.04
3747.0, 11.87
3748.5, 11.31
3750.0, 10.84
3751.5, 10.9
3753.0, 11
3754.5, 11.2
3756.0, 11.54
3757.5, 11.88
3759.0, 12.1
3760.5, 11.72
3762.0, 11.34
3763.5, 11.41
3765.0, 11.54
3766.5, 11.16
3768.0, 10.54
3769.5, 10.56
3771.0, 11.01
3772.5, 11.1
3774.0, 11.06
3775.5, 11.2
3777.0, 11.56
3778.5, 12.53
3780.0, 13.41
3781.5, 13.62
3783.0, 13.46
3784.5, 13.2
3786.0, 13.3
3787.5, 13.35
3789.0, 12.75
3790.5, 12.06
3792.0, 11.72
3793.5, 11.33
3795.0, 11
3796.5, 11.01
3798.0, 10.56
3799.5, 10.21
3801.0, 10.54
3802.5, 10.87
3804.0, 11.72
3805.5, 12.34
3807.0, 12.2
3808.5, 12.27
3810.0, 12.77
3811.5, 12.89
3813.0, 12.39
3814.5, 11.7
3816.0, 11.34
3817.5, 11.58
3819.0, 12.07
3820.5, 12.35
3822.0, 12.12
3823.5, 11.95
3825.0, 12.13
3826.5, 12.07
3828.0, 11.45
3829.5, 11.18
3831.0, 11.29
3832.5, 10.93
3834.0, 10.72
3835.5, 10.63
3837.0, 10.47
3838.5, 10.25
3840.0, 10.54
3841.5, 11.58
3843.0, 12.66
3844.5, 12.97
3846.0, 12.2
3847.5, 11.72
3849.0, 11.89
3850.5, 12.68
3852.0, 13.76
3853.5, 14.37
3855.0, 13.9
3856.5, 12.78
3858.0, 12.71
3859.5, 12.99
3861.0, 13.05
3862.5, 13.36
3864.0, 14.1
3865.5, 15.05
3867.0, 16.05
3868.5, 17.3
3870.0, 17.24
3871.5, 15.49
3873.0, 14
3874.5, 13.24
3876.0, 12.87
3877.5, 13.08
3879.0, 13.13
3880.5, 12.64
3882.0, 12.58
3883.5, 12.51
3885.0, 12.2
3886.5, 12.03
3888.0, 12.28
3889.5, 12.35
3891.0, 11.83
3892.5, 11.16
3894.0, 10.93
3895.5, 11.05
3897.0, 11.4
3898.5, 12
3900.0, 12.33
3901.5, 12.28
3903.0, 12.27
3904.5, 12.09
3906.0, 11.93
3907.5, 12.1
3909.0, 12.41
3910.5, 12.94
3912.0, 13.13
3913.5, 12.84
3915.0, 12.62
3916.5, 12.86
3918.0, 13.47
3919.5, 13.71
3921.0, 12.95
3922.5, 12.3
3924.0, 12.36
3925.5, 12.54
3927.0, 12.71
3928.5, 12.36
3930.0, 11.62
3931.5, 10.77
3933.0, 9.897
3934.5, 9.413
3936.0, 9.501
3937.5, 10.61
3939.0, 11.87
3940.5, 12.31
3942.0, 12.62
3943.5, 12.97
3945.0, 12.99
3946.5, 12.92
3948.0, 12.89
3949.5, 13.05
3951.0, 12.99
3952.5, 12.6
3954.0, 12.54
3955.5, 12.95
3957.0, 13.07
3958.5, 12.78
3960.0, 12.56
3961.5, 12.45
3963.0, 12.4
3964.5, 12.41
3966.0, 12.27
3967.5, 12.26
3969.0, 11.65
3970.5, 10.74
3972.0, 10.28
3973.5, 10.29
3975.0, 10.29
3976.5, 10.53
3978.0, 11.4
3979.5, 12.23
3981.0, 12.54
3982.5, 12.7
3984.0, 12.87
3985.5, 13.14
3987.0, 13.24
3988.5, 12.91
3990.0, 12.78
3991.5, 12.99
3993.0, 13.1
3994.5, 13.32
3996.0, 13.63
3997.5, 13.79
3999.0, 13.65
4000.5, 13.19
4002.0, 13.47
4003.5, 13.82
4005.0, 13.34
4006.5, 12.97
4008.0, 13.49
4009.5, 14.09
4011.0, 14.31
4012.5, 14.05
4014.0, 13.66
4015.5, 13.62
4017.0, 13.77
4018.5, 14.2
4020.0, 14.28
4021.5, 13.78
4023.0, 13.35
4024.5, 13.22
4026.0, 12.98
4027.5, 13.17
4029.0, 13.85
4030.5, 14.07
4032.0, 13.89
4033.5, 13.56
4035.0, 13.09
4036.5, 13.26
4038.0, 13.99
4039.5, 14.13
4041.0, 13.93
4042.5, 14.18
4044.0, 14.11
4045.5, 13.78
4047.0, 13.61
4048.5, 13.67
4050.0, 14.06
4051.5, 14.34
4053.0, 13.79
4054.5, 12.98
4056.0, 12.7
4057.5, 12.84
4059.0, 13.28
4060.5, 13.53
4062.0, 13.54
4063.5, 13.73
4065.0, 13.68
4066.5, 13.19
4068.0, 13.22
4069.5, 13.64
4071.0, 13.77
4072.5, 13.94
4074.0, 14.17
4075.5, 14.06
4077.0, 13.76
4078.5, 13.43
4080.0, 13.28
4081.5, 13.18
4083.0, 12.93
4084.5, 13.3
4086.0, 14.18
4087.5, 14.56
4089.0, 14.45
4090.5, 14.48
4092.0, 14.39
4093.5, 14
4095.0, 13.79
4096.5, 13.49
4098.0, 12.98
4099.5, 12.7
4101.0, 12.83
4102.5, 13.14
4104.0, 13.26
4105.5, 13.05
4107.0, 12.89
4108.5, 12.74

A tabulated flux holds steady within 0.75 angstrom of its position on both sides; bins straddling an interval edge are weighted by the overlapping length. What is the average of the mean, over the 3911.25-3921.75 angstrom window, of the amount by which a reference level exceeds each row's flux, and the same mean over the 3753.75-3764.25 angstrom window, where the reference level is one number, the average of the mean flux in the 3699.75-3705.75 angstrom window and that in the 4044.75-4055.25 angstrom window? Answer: 0.14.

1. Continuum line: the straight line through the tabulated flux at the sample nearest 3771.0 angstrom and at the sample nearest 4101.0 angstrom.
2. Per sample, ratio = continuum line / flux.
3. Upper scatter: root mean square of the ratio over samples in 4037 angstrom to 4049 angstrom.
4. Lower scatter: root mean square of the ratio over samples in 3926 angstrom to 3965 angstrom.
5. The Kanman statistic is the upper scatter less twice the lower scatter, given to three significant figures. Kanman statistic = -1.11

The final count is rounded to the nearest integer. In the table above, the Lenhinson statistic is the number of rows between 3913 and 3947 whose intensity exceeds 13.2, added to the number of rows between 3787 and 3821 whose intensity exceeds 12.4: 6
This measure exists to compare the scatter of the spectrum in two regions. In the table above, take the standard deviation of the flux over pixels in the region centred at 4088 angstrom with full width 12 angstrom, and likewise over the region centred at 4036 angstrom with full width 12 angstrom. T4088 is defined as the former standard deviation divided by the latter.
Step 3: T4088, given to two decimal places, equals 1.55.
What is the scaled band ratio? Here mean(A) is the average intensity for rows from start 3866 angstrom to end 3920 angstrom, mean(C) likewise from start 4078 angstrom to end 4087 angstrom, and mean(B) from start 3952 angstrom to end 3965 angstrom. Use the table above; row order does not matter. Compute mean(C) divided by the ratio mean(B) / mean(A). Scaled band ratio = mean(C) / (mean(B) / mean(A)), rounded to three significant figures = 13.7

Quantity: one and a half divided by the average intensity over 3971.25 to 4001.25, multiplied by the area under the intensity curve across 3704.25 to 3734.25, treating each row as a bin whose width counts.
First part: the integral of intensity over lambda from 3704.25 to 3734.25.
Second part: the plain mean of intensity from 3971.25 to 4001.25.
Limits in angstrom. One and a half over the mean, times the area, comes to 48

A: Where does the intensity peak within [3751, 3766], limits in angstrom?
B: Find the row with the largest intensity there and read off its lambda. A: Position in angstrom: 3759.0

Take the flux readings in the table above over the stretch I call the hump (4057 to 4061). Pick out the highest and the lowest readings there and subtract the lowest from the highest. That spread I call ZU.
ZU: 0.69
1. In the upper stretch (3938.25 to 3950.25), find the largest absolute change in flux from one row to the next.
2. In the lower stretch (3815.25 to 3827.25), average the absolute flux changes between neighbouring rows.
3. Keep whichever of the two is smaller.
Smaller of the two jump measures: 0.24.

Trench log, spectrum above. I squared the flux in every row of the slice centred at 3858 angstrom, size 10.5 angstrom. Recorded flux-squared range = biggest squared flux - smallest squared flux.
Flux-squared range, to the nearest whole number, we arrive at 45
